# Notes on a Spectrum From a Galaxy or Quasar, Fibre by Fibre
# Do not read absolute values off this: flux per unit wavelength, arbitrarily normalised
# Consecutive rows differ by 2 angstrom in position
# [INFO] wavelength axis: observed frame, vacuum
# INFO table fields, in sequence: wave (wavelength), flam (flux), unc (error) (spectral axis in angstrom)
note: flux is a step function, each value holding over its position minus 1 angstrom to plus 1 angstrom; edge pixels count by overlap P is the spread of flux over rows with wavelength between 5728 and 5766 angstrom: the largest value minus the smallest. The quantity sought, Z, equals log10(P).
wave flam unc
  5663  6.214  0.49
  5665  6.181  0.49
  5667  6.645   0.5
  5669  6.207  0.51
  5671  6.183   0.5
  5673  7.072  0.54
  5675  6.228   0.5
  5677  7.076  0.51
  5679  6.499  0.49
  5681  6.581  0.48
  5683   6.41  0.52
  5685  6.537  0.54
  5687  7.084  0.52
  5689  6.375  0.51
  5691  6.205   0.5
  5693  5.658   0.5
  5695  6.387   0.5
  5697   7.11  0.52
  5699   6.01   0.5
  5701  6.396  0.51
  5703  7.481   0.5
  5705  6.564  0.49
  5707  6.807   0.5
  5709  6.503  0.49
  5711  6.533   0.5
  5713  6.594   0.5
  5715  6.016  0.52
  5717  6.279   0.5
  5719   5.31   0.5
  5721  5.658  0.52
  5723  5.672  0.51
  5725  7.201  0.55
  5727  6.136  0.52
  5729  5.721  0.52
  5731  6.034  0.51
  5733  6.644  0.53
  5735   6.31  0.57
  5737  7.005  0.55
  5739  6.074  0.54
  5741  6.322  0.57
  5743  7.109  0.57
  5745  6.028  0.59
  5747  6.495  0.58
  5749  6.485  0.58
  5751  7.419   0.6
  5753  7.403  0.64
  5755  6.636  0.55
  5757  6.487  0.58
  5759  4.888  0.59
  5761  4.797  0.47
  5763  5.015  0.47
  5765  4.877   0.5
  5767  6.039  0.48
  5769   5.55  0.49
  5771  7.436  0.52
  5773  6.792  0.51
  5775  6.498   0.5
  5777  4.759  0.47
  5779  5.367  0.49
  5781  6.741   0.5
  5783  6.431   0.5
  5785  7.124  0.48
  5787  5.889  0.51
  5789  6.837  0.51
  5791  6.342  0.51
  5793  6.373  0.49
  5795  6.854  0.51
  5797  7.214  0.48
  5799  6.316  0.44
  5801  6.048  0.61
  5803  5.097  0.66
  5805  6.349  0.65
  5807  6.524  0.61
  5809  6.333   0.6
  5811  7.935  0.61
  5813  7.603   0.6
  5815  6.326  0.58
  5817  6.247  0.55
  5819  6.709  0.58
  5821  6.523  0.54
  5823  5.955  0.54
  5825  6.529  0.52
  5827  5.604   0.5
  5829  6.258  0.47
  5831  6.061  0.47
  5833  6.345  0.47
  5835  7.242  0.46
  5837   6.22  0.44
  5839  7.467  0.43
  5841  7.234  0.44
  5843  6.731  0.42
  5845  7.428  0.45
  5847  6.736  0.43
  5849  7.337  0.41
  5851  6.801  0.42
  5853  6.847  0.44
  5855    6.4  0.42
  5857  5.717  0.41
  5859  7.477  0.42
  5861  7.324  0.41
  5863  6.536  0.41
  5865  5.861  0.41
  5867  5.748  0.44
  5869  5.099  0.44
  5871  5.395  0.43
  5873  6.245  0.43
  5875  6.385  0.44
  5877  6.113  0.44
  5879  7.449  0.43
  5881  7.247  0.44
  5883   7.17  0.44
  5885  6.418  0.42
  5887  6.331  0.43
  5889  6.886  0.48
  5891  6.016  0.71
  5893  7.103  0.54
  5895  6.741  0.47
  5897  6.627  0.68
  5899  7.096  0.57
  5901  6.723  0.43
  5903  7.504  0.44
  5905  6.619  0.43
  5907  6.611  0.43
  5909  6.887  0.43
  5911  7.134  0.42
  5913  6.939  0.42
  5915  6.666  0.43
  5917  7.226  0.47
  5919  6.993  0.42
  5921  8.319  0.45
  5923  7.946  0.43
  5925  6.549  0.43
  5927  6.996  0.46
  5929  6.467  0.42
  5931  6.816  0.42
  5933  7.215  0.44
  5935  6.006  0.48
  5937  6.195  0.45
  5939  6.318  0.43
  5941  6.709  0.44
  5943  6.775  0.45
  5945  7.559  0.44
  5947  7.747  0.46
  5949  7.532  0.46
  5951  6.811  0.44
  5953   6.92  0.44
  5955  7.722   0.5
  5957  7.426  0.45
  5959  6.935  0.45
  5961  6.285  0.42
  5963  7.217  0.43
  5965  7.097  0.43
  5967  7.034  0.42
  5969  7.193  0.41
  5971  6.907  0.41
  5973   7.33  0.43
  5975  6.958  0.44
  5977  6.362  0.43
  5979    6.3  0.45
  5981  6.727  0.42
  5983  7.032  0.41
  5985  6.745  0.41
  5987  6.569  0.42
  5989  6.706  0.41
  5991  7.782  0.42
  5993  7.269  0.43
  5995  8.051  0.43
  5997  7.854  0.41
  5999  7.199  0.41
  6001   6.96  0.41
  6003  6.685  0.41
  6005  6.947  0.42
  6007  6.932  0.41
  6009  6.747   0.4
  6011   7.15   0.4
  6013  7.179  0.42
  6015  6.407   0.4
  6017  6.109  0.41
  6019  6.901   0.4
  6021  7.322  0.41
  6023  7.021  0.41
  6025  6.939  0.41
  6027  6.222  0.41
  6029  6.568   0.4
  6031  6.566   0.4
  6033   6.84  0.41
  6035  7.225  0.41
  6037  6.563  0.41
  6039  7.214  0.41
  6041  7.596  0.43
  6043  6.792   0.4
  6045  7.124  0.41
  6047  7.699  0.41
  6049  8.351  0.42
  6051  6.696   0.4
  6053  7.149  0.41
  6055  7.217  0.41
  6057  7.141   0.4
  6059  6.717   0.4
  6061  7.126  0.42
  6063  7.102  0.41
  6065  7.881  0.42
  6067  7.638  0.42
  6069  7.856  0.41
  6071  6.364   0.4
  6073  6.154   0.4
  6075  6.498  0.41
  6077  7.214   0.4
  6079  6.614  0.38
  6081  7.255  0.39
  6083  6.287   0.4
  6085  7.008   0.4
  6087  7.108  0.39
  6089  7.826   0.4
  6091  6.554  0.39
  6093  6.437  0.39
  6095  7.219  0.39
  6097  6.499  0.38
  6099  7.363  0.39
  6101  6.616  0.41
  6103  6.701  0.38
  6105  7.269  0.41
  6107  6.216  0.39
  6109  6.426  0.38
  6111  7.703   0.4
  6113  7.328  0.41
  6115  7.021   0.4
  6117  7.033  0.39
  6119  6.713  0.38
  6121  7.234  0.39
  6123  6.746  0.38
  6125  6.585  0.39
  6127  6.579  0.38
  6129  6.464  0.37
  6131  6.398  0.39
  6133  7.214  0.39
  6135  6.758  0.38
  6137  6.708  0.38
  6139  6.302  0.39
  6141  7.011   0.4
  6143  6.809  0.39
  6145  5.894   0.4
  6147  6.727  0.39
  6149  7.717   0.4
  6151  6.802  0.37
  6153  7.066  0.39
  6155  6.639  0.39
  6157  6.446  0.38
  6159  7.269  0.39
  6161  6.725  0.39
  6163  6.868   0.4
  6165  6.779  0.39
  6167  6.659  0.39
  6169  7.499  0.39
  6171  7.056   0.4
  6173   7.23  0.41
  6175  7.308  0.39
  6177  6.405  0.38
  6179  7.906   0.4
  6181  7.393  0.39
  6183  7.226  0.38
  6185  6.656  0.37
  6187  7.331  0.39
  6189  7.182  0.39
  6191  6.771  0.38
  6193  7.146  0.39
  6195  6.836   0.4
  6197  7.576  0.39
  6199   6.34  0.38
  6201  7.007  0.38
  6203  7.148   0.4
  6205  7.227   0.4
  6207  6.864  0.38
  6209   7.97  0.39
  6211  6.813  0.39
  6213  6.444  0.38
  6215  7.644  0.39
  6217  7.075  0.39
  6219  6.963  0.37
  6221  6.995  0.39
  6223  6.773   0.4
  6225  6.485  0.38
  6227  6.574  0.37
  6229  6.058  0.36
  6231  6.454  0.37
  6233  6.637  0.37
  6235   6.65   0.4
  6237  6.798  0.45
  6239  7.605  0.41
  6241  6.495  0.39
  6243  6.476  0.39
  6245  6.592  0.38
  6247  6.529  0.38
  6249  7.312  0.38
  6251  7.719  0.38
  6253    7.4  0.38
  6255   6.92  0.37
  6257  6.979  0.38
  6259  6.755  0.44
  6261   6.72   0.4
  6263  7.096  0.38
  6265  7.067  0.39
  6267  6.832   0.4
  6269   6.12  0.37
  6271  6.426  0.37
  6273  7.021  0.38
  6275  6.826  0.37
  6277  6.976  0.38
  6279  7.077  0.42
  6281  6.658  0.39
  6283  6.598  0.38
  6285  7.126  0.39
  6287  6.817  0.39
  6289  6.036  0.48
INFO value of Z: 0.42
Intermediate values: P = 2.62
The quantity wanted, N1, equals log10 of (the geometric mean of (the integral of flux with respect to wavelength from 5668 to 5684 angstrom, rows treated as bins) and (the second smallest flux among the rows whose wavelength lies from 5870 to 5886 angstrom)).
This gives 1.40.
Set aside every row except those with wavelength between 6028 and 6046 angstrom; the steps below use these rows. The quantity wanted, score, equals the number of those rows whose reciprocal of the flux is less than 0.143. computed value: 4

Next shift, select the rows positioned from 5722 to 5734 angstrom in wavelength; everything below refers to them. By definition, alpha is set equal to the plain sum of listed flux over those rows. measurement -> 37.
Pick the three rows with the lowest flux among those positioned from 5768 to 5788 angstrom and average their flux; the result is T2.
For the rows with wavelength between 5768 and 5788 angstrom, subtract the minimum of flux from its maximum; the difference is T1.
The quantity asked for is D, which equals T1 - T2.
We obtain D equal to -2.55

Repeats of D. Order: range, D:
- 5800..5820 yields -2.96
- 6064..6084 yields -4.54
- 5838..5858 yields -4.53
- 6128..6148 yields -4.88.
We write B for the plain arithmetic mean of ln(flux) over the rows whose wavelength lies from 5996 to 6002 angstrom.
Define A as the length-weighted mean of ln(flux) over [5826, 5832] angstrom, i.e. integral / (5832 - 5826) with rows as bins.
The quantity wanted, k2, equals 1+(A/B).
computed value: 1.90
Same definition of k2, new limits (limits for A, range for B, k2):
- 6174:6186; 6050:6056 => 2.01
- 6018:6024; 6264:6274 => 2.03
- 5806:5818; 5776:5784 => 2.09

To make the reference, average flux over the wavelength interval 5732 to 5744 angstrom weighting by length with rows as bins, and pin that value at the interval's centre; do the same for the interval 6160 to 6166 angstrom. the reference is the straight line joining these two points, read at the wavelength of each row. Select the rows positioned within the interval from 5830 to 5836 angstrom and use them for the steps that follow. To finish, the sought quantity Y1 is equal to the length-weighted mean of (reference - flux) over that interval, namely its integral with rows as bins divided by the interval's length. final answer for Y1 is 0.08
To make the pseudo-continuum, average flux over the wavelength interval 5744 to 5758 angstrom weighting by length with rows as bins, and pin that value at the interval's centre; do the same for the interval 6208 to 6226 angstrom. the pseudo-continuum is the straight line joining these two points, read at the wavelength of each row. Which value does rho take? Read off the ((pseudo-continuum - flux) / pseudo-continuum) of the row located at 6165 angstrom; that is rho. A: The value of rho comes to 0.03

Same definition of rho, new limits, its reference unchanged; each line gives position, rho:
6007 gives -0.01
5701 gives 0.04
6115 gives -0.01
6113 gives -0.05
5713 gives 0.01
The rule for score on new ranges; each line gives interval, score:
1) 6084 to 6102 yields 5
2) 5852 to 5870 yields 2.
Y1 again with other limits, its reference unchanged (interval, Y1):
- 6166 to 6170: -0.29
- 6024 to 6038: 0.02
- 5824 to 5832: 0.51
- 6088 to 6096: -0.25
